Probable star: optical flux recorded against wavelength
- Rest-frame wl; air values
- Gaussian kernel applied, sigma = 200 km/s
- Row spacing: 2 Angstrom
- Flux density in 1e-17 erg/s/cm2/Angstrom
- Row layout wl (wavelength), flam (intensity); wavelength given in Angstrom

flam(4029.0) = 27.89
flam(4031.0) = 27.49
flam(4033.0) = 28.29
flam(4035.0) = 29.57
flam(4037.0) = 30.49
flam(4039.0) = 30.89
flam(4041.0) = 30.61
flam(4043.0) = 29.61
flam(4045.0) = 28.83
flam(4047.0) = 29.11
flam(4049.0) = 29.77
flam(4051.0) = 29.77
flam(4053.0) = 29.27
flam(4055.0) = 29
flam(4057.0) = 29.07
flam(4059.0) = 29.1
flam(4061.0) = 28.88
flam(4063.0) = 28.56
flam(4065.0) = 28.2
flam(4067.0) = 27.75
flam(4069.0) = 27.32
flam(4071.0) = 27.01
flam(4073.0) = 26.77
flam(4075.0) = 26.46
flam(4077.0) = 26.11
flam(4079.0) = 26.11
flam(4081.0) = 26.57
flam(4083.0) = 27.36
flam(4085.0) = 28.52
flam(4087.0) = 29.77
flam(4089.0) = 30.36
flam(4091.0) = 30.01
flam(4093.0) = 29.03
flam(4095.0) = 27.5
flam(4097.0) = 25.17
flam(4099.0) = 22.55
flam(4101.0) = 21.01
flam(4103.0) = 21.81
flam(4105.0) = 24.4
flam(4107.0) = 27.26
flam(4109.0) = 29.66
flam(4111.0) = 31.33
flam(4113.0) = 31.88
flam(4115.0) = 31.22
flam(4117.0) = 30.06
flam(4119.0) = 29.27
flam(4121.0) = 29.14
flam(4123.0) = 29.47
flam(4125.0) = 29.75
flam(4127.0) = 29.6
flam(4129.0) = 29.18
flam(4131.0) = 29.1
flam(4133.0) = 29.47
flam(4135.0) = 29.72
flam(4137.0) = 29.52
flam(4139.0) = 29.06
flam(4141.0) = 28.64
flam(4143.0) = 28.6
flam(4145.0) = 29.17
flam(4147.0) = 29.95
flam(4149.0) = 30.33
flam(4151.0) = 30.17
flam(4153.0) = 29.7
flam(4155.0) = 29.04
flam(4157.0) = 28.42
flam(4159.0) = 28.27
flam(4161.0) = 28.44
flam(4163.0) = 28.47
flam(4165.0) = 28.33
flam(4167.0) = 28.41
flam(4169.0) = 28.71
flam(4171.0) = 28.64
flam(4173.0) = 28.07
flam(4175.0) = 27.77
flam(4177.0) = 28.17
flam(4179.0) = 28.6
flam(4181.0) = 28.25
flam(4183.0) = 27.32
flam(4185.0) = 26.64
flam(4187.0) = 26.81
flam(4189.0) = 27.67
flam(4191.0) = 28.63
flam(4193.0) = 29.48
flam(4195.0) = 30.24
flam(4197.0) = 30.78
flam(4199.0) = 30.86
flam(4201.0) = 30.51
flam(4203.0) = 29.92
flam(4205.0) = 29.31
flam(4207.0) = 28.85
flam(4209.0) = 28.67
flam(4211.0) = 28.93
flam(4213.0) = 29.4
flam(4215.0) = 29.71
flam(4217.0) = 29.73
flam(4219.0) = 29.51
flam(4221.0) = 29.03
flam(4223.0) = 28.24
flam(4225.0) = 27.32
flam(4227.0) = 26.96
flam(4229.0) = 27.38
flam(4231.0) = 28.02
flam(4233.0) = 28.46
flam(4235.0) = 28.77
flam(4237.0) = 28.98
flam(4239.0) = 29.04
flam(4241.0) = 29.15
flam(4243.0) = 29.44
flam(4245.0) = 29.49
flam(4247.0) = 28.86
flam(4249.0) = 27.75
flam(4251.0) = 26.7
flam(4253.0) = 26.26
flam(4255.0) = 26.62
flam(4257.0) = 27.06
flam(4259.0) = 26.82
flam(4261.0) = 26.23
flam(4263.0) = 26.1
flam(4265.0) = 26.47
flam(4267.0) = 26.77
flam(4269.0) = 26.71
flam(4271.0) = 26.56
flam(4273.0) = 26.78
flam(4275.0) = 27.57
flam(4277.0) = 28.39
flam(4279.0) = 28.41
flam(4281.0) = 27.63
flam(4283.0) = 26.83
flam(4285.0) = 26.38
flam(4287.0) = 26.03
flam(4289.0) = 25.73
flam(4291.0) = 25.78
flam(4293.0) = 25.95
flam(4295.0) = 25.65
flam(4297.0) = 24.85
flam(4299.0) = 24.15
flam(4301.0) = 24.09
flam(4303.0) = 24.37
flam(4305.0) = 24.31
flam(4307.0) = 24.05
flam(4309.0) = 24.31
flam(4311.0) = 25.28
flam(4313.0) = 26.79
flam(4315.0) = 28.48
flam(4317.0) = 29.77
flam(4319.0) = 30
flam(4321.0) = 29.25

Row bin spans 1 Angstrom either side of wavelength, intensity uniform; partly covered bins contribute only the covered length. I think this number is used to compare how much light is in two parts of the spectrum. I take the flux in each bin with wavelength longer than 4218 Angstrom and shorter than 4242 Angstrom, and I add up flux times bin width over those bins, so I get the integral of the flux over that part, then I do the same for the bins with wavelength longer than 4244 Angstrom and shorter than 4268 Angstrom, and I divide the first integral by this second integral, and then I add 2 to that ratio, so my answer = 3.05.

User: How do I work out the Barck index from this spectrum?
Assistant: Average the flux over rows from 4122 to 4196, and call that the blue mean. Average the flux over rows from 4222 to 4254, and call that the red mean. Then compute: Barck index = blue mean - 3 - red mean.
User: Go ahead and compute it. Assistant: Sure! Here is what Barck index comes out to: -2.37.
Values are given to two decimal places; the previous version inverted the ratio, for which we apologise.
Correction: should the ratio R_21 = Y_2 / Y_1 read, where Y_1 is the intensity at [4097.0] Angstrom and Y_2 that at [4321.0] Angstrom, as 1.16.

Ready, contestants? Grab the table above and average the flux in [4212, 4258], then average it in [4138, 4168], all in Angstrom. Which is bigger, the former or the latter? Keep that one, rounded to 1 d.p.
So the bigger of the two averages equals 29.0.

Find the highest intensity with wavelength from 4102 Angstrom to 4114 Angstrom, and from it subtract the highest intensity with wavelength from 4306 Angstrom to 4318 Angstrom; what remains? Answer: 2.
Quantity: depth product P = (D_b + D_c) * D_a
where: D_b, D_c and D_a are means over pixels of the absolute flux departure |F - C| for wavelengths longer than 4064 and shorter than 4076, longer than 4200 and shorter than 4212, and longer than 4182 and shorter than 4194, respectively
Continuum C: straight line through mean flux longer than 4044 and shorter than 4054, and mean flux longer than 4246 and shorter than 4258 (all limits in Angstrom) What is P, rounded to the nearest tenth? 3.3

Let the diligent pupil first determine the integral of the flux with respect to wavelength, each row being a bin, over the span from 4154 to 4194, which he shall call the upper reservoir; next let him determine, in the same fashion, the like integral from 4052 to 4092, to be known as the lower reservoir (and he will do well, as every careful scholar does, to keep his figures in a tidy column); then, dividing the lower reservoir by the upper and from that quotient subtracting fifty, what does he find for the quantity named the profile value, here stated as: -49.0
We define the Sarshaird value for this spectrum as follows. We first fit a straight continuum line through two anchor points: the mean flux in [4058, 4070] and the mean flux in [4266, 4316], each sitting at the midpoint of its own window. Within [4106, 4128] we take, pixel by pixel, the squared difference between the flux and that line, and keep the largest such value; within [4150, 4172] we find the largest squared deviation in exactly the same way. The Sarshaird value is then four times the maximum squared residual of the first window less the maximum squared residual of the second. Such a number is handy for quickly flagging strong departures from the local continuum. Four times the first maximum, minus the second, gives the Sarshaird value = 58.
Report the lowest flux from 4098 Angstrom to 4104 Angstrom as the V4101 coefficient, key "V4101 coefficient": 21.01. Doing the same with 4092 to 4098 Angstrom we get 25.17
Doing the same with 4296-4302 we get 24.09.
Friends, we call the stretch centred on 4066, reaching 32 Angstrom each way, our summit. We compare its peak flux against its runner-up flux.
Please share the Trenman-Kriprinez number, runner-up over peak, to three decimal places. 0.991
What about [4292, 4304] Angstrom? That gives 0.988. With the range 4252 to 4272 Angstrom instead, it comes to 0.991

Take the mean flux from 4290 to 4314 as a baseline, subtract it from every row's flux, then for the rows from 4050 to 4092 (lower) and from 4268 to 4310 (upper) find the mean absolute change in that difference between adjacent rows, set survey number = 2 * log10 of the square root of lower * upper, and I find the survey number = -0.79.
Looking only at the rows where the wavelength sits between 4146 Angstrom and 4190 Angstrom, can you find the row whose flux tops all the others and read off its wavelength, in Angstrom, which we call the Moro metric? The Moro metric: 4149.0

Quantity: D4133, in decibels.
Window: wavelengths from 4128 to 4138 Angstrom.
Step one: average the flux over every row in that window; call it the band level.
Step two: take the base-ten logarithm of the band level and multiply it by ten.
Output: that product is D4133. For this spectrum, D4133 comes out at 14.7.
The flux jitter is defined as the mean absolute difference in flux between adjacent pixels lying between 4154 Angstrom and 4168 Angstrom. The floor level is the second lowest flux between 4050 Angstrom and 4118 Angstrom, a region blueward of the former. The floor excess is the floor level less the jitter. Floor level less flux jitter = 21.6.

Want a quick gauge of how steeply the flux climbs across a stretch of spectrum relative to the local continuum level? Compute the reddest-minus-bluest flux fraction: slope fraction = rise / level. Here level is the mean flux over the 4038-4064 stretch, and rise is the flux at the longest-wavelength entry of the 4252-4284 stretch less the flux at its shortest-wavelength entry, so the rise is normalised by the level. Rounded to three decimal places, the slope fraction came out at 0.019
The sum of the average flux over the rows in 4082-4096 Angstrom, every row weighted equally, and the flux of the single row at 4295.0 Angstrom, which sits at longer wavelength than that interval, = 54.6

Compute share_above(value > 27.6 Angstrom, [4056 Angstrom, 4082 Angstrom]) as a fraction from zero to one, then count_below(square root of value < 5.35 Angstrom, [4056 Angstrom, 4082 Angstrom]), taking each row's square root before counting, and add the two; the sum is 10.5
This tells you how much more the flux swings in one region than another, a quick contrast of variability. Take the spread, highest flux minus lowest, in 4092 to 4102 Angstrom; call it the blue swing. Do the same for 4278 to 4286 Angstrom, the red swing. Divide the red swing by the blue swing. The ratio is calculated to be 0.3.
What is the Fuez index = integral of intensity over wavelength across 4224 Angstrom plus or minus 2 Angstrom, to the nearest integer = 111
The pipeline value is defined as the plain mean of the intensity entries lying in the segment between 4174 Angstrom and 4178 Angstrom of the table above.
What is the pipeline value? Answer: 28.0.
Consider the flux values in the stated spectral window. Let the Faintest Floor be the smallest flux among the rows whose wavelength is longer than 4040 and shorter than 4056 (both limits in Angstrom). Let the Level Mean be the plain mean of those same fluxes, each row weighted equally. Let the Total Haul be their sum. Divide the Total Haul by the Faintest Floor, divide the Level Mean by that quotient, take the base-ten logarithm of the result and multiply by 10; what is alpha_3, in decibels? 5.57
